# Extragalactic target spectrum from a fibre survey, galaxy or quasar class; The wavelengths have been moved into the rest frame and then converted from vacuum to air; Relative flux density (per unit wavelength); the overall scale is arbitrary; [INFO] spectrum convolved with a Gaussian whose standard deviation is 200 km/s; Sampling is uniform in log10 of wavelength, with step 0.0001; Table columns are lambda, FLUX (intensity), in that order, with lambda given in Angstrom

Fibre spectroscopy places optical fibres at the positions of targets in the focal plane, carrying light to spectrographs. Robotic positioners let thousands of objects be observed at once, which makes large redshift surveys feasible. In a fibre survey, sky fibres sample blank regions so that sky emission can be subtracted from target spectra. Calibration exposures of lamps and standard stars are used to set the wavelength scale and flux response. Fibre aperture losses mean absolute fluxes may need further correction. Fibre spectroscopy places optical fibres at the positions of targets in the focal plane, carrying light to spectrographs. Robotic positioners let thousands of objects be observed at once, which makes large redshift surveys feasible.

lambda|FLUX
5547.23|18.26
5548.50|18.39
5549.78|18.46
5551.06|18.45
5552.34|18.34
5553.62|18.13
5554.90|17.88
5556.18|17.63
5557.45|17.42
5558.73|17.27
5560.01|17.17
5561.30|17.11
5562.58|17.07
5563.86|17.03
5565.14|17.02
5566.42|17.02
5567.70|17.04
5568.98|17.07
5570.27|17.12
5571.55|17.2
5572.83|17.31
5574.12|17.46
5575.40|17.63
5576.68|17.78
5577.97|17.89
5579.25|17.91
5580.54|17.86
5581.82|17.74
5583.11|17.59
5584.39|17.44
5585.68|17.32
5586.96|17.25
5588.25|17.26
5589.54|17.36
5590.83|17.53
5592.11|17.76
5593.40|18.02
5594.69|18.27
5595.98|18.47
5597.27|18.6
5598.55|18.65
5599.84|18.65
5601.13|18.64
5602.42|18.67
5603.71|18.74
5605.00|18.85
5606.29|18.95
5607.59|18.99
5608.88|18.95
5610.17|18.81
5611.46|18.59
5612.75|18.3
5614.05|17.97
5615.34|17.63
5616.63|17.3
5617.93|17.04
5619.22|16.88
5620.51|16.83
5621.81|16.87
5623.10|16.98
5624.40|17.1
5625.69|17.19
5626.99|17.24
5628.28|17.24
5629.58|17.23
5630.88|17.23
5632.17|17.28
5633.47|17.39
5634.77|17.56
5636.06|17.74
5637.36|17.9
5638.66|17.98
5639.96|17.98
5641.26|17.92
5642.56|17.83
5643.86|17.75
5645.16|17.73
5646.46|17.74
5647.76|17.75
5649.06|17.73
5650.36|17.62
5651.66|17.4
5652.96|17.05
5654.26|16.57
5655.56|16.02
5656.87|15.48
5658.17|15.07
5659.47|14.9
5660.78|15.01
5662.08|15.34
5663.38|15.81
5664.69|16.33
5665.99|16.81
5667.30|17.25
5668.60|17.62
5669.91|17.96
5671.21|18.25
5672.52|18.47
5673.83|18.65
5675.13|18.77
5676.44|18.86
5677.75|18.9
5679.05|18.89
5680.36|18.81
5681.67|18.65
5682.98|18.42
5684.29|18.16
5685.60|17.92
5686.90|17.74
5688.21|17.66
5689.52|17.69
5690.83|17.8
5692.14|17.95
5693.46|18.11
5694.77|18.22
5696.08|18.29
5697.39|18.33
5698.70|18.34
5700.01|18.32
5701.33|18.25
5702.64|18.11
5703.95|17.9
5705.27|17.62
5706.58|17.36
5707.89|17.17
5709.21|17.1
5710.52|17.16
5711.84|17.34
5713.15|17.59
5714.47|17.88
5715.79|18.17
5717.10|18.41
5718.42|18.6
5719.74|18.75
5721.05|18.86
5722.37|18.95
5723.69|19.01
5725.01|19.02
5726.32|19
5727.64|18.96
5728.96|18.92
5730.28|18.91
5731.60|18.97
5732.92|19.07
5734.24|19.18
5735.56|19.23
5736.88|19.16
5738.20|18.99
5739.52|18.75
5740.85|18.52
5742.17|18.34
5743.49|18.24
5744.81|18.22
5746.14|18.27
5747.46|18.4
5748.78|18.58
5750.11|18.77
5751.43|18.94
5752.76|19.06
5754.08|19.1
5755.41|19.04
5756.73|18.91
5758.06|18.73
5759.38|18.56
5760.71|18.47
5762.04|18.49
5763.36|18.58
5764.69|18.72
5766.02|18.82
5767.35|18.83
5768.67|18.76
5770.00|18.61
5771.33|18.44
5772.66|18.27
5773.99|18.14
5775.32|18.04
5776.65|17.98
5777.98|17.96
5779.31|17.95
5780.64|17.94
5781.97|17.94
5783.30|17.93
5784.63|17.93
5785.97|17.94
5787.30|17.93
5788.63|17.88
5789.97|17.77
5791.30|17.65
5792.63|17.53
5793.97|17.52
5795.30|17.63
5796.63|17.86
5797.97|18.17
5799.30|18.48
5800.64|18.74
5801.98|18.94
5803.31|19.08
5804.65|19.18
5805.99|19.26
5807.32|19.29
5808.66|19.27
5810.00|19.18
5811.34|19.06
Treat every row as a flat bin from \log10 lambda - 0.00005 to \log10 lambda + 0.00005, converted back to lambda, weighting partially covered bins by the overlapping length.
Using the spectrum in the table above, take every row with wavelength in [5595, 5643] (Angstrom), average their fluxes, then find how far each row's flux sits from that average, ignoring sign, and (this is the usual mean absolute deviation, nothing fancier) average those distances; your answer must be 0.63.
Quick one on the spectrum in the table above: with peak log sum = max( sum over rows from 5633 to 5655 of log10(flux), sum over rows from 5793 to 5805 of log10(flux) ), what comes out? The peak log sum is 21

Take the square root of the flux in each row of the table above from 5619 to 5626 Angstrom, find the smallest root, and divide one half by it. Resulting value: 0.122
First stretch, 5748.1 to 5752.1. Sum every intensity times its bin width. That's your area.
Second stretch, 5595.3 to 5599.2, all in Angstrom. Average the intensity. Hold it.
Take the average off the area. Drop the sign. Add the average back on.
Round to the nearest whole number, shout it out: 75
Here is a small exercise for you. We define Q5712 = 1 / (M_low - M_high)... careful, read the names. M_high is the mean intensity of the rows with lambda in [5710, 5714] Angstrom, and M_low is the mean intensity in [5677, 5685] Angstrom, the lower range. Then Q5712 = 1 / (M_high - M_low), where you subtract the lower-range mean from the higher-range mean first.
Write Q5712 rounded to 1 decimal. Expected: -0.8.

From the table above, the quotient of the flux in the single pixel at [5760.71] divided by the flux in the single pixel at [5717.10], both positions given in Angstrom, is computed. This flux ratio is 1.00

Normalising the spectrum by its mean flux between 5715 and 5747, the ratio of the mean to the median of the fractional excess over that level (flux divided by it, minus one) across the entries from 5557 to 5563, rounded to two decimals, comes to 0.98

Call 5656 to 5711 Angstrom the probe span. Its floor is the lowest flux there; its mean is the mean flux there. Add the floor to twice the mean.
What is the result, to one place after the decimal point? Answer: 50.1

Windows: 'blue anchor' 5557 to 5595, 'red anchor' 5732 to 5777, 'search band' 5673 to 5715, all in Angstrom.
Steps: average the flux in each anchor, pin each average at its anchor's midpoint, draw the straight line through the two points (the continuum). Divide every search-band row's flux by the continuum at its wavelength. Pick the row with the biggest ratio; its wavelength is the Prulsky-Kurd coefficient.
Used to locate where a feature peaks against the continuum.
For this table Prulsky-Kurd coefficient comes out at 5677.75 Angstrom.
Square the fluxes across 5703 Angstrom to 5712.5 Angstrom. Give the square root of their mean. 17.4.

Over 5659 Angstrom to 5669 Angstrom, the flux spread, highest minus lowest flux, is 2.72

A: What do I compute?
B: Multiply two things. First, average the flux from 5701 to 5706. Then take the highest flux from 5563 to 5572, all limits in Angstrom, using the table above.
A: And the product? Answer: 309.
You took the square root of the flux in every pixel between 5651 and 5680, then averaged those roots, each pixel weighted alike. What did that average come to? 4.13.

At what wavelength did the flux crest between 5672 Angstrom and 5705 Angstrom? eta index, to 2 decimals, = 5677.75 Angstrom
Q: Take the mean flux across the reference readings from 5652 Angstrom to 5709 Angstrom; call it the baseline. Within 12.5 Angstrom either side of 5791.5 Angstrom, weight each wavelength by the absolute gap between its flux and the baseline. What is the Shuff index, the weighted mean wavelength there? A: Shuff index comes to 5795.0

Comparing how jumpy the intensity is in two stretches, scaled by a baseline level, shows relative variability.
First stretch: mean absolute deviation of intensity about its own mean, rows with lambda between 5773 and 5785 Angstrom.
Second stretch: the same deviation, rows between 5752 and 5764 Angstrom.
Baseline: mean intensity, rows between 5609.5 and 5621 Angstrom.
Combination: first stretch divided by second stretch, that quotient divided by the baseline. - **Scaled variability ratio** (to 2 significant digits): 0.012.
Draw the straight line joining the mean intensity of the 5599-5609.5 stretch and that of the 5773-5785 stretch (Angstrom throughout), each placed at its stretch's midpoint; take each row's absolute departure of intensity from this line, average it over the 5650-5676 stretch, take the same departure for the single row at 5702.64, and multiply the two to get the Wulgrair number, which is 0.41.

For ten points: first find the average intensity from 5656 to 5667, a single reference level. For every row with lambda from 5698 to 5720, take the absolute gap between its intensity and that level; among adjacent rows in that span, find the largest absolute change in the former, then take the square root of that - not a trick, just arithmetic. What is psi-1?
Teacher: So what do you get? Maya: 0.54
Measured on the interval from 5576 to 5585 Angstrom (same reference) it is 0.39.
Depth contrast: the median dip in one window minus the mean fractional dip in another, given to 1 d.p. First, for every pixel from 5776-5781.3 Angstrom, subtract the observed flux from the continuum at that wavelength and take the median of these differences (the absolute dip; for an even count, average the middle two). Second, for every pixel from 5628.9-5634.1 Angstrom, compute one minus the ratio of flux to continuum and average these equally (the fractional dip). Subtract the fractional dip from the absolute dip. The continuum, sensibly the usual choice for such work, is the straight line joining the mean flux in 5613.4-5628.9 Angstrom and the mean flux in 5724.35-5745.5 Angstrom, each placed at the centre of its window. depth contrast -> 1.5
